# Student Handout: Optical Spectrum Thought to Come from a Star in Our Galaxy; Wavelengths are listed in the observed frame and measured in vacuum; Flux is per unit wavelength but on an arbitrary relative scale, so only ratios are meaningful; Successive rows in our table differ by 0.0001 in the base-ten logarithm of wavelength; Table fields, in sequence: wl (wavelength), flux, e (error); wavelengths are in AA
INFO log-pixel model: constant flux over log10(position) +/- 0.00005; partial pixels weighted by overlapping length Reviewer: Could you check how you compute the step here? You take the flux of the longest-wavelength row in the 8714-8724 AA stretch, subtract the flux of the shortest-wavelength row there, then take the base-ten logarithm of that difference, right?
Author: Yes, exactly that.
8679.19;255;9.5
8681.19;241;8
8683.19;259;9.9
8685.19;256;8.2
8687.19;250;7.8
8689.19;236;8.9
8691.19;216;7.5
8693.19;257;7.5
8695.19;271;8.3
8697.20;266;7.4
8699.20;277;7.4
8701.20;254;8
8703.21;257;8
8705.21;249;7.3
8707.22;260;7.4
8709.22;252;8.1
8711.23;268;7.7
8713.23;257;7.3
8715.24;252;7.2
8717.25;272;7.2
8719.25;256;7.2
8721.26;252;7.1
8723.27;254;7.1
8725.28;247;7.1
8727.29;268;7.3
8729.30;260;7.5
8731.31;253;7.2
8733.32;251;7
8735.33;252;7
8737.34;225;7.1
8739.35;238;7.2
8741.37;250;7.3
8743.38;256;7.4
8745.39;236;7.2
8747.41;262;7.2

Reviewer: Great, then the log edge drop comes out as 0.30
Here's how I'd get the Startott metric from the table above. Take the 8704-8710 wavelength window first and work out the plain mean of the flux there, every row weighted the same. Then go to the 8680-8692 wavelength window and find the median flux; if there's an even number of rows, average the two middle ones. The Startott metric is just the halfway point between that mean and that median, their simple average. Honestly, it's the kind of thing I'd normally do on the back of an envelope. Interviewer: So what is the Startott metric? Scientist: 250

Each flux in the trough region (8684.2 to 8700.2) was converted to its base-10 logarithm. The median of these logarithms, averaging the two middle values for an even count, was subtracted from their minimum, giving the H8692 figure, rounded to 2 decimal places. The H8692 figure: -0.07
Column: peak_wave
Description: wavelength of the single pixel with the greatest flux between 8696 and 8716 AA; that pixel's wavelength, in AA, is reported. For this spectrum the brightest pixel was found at 8699.20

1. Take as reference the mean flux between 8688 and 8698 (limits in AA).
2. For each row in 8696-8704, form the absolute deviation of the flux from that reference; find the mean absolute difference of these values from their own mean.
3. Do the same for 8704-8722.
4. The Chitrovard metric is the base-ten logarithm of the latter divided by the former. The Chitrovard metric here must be -0.12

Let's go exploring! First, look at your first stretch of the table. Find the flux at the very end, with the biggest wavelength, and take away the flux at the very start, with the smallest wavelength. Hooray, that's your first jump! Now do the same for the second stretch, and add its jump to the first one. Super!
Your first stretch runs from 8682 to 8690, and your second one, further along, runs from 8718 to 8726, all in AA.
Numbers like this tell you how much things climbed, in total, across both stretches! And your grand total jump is -32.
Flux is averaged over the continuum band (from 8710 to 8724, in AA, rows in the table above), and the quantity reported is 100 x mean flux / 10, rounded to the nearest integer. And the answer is 2587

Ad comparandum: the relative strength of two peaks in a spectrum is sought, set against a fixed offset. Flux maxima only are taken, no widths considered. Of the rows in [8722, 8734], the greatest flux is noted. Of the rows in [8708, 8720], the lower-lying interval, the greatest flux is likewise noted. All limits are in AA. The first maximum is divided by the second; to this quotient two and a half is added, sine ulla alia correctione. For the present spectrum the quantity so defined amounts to 3.49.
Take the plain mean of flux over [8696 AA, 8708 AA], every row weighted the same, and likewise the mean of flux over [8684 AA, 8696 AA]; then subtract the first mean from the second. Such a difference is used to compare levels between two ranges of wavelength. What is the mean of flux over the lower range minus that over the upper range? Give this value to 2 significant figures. -13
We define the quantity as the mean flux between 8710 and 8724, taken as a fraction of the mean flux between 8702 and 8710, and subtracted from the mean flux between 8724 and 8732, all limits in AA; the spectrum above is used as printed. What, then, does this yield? 256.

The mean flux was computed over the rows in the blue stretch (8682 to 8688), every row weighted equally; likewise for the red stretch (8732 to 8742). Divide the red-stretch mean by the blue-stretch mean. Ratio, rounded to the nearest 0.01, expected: 0.95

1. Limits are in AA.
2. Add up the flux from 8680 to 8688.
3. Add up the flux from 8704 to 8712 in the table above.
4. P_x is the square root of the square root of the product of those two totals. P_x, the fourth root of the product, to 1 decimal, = 31.9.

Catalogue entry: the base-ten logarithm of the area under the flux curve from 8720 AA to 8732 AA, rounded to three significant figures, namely 3.49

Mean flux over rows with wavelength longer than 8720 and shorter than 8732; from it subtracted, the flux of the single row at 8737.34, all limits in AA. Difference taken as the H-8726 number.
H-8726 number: 31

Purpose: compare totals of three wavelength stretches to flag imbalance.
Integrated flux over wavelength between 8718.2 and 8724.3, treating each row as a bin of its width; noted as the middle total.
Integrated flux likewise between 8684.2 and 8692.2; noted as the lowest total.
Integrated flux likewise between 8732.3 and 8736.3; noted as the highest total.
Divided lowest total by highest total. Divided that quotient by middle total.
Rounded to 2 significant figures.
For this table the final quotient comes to 0.0012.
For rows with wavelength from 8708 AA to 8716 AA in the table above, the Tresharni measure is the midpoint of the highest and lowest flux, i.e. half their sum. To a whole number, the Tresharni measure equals 260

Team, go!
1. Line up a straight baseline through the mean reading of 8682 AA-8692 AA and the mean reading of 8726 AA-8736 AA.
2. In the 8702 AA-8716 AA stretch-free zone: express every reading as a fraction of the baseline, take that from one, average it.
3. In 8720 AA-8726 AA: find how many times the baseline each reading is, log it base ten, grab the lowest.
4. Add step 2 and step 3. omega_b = -0.039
